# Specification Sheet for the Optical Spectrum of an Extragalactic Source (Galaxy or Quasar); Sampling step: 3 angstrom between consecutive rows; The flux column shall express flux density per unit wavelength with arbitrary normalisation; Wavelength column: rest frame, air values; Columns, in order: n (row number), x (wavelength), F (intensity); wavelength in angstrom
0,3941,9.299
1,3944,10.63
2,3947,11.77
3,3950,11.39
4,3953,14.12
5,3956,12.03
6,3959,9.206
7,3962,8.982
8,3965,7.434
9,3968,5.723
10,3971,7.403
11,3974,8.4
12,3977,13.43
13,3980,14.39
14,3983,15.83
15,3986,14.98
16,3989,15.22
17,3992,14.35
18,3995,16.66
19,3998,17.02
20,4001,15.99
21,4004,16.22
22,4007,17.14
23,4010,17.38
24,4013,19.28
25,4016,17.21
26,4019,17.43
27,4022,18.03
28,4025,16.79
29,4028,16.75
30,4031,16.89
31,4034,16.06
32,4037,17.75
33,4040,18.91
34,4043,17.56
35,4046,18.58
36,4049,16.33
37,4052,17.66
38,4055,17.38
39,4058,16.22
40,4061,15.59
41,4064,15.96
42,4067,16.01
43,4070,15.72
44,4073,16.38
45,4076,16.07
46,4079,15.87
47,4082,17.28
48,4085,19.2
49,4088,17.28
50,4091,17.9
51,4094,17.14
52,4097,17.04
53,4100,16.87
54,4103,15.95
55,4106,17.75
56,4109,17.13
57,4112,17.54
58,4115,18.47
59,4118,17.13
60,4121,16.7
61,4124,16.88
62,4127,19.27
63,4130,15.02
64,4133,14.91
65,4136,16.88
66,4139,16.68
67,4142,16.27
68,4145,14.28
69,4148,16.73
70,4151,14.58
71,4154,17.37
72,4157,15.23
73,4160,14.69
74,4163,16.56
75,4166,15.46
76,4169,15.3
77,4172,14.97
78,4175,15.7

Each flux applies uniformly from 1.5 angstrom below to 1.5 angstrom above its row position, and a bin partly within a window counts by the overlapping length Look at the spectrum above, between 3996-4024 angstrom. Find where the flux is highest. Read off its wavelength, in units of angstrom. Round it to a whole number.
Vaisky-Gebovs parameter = 4013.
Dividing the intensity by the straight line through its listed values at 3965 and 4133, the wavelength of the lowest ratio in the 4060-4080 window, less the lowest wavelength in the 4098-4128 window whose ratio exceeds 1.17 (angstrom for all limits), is -21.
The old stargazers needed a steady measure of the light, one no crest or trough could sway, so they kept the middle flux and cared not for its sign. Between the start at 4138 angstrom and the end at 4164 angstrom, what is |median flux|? 16.27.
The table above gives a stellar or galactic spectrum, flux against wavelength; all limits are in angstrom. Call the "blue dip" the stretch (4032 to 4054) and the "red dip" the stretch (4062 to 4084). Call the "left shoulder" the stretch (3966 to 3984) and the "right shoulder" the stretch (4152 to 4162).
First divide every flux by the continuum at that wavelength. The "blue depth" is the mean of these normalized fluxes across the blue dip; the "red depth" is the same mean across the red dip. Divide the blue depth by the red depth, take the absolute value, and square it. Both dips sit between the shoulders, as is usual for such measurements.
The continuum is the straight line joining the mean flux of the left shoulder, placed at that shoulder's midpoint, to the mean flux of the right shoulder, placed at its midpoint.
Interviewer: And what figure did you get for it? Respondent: 1.33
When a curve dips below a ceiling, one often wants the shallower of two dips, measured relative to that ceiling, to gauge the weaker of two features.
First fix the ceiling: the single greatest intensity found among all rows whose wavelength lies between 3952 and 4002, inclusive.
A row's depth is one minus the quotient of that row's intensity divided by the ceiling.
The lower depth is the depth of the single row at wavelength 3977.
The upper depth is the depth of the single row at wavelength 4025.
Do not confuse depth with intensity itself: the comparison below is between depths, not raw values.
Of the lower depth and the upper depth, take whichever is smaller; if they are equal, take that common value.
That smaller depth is 0.01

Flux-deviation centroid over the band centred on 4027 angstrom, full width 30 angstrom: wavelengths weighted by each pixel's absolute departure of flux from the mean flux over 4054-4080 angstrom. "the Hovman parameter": 4025.5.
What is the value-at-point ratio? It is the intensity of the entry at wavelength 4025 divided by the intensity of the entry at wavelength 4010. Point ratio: 0.97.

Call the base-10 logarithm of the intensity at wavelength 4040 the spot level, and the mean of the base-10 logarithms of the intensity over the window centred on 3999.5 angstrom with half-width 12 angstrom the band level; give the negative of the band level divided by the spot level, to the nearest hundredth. -0.95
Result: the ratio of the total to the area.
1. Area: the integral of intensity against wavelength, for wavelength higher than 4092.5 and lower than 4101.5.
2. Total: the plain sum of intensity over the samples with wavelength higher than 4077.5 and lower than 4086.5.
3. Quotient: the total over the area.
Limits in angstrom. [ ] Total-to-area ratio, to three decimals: 0.342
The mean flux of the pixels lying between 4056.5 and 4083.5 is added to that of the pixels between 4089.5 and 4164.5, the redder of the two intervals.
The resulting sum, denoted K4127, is 33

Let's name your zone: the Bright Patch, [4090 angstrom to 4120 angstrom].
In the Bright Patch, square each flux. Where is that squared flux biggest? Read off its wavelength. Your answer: 4115 angstrom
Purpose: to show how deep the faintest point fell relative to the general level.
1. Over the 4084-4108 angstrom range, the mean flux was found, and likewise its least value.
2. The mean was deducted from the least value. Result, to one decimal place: -1.4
